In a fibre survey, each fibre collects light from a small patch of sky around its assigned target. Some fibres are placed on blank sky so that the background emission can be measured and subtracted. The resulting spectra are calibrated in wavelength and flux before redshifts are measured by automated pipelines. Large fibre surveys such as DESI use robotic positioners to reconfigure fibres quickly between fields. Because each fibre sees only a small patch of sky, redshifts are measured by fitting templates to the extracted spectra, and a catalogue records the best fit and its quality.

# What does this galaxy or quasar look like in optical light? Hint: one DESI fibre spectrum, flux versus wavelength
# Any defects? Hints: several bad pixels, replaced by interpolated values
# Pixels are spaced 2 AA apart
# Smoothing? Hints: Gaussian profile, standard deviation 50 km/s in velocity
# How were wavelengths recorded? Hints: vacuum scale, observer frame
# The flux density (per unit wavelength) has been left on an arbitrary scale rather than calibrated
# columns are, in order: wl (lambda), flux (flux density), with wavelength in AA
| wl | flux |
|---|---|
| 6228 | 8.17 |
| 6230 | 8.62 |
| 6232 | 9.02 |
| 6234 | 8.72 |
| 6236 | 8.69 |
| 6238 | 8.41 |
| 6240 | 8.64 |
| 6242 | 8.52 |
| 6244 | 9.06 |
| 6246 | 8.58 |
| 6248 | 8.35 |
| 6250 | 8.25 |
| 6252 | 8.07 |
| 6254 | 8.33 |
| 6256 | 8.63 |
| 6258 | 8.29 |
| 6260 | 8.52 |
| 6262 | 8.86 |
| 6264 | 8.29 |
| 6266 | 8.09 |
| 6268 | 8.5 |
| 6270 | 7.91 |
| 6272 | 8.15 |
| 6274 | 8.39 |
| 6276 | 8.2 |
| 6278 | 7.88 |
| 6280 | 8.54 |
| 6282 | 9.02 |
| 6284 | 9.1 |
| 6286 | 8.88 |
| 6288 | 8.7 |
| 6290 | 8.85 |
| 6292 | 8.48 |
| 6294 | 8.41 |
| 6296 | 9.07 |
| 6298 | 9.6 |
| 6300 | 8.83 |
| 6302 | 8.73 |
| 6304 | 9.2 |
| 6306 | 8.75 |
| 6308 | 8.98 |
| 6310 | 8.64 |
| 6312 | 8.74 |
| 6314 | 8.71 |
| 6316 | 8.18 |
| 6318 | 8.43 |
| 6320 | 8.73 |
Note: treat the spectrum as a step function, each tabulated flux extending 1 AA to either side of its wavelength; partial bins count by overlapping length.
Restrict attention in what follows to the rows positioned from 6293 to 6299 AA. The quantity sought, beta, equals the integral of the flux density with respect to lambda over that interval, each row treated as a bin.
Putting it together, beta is 54.2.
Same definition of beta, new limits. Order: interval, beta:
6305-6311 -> 52.7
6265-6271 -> 49.0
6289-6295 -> 51.5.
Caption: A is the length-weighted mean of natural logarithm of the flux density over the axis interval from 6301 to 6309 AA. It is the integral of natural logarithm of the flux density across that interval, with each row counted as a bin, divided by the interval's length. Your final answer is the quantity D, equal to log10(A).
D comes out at 0.340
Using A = 2.19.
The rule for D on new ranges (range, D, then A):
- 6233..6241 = 0.333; 2.15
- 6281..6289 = 0.340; 2.19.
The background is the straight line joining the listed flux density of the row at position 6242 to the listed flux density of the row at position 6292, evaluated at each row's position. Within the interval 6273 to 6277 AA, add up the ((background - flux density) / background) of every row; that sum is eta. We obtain 0.047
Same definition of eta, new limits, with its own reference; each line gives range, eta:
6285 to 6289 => -0.072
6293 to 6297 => -0.062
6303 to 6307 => -0.119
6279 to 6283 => -0.069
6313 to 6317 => 0.004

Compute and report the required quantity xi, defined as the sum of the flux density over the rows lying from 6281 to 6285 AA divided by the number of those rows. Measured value 9.1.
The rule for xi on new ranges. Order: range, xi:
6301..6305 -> 9.0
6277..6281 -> 8.2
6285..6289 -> 8.8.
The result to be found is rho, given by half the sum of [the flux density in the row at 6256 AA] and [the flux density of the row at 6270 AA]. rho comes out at 8.3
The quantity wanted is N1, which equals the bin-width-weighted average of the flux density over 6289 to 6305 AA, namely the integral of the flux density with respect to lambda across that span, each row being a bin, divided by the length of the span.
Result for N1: 8.9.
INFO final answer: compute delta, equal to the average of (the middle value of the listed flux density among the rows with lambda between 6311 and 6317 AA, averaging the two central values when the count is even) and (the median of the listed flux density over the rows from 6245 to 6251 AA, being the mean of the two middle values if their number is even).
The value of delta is 8.53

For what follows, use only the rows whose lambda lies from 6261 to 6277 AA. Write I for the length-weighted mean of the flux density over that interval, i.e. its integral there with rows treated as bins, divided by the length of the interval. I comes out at 8.30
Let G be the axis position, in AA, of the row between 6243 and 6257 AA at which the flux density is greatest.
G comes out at 6244 AA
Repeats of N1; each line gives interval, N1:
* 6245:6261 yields 8.4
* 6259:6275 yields 8.3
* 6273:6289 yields 8.6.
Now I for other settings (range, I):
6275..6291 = 8.65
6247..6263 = 8.41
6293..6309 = 8.95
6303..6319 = 8.70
